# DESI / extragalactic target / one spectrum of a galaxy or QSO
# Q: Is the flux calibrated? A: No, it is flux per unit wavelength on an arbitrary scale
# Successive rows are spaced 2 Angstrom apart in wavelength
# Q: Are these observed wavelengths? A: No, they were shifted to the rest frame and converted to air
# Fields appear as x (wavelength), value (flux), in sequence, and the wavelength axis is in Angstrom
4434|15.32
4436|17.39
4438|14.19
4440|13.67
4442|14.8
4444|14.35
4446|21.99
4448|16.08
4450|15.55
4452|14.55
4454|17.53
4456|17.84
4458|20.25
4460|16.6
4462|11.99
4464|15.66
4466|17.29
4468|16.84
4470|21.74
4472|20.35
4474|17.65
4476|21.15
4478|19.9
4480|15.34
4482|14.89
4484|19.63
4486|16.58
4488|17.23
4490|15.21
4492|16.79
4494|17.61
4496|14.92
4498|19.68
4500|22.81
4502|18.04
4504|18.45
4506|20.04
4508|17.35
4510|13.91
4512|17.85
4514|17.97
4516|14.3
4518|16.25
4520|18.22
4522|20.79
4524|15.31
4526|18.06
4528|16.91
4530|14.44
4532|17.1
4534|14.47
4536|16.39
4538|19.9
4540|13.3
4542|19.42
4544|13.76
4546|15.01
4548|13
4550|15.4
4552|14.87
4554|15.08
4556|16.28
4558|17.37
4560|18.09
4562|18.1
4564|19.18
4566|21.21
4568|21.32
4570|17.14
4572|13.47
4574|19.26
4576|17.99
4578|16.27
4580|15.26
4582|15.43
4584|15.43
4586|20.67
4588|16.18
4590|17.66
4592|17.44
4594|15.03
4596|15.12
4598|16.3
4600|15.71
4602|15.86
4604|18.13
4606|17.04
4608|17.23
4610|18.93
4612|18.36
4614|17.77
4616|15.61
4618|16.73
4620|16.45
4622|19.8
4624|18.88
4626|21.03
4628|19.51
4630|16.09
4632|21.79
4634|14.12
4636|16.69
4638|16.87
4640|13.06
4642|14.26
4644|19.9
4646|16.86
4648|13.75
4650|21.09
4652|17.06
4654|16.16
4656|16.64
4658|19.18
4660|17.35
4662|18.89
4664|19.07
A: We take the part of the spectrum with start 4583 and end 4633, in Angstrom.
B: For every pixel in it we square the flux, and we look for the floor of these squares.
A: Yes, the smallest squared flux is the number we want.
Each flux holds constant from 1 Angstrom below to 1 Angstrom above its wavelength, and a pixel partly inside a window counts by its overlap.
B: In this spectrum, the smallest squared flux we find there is 226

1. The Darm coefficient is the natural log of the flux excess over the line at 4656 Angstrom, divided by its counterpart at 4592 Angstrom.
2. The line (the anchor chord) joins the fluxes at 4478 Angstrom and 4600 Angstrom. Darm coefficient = 0.7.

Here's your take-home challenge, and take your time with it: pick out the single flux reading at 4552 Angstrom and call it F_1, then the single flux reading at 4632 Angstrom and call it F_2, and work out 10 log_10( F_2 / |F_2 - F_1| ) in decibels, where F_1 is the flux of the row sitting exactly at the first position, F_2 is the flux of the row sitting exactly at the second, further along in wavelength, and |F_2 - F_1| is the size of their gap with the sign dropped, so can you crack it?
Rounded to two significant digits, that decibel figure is 5.0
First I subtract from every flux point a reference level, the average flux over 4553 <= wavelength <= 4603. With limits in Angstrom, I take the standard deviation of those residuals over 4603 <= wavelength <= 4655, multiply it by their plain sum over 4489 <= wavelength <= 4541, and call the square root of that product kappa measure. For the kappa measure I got 2.2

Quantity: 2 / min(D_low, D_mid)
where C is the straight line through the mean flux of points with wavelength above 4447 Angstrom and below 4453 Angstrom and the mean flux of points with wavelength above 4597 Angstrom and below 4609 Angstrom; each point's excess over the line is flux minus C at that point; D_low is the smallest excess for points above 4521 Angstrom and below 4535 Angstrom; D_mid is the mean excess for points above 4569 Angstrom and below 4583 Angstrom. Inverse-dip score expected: -1.2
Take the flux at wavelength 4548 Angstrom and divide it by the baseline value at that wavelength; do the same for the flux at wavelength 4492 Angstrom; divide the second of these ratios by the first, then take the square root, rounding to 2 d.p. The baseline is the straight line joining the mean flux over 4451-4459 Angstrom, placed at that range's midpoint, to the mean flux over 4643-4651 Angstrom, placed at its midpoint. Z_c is 1.14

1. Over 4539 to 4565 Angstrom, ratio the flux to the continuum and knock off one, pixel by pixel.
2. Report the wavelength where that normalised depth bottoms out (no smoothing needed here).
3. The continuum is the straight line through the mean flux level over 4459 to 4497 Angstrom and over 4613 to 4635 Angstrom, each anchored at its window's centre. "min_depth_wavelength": 4548 Angstrom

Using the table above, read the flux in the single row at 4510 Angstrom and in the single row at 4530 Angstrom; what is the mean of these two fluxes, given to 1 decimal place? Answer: 14.2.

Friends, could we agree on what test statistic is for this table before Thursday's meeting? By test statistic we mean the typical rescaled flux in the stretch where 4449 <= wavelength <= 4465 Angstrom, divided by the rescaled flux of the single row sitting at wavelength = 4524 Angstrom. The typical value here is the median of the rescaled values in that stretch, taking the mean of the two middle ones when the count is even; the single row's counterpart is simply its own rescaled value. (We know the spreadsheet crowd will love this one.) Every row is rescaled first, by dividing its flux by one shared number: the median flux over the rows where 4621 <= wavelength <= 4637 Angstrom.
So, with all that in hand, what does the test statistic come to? 1.05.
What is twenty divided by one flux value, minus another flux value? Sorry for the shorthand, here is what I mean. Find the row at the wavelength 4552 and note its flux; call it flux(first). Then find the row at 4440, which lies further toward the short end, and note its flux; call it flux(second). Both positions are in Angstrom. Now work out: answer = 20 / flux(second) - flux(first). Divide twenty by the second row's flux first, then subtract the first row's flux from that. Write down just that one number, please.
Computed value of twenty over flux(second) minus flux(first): -13.4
